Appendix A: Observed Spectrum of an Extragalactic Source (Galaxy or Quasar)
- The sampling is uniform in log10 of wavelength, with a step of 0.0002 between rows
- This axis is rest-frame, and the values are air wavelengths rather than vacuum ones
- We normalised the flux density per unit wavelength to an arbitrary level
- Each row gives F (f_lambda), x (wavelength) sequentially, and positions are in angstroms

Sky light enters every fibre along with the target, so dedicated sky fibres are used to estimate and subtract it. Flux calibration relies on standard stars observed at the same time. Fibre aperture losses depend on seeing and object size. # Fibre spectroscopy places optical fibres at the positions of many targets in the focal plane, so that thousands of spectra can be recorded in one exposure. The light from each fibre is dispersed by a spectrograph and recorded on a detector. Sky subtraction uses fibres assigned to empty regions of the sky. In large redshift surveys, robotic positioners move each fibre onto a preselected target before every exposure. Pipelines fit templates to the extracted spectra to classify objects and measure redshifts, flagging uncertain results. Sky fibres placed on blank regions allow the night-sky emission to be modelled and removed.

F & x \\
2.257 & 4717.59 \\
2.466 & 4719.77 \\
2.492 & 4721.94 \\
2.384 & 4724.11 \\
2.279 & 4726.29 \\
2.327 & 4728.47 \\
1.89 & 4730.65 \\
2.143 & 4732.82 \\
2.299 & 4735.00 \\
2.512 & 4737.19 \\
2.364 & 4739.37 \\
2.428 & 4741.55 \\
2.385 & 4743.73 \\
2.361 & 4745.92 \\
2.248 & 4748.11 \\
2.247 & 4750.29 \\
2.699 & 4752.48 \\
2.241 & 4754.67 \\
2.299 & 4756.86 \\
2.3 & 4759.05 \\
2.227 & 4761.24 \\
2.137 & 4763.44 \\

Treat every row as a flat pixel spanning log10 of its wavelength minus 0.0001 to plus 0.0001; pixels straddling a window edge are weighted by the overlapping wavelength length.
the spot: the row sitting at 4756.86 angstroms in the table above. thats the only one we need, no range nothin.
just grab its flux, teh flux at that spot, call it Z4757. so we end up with 2.299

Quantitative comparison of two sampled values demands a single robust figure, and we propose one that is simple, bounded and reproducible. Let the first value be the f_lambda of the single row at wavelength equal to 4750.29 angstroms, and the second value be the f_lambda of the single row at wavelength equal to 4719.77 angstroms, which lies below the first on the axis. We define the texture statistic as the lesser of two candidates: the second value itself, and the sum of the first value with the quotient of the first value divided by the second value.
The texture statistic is 2.47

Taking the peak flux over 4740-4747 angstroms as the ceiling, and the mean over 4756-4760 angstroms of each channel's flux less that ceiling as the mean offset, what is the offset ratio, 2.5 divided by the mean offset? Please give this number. -19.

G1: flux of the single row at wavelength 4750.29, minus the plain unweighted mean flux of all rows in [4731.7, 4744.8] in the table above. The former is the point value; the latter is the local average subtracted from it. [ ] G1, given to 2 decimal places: -0.11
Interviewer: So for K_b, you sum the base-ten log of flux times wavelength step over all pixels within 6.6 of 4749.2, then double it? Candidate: 9.8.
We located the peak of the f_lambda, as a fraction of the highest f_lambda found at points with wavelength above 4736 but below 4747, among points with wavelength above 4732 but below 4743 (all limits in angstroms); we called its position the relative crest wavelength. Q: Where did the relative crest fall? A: 4737.19 angstroms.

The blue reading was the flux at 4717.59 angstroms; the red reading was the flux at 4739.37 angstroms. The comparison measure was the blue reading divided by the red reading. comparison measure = 0.95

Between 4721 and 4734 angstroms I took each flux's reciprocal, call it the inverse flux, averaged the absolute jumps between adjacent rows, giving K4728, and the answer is 0.042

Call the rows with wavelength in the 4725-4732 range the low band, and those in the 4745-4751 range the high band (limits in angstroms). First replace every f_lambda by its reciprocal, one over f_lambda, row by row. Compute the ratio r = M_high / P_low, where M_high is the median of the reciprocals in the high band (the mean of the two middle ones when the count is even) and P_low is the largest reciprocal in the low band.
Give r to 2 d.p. 0.84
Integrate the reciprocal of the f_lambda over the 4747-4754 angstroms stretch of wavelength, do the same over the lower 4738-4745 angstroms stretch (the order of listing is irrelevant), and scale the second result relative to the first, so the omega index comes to 0.99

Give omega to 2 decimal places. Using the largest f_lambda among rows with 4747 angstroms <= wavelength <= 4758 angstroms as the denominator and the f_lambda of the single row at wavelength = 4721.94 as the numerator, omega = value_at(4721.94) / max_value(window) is 0.92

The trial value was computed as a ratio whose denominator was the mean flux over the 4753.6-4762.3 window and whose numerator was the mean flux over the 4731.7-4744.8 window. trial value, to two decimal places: 1.04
